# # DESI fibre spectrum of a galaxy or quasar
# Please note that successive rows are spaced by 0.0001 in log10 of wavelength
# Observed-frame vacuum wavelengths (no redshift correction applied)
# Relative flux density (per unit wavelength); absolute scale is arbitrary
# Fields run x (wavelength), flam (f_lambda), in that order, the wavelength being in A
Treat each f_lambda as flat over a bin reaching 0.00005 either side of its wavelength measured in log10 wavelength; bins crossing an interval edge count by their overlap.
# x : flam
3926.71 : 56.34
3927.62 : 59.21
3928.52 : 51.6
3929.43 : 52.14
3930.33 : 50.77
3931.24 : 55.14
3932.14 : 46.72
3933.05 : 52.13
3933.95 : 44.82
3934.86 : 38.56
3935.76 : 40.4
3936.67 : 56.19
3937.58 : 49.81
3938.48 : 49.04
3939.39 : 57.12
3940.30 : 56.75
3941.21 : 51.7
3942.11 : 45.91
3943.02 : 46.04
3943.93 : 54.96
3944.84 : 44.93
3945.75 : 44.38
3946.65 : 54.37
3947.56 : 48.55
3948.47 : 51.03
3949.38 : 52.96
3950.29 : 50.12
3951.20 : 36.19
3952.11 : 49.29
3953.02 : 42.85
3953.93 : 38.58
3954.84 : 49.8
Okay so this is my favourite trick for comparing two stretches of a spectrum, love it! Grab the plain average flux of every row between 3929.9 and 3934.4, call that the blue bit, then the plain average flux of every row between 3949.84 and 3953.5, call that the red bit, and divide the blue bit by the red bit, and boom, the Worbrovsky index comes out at 1.12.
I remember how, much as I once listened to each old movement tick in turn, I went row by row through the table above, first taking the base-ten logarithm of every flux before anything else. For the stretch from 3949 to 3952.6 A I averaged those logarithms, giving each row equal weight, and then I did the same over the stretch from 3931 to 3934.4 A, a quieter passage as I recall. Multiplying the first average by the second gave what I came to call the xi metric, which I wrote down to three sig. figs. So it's 2.83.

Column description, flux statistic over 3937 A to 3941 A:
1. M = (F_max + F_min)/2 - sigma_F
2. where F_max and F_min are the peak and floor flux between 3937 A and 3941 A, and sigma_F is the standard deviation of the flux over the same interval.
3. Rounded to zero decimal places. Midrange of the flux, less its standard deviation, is 49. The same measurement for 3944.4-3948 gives 45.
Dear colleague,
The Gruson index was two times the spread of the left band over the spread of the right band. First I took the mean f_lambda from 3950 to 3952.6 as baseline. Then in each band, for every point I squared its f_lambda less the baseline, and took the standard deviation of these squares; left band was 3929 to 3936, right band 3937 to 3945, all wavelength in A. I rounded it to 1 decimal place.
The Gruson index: 1.1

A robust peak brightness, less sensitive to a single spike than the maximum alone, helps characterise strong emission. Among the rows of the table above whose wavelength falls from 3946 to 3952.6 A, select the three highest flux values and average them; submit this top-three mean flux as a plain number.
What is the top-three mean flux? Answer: 52.8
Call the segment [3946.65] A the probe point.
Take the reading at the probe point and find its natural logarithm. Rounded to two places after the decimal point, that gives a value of 4.00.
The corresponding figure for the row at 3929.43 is 3.95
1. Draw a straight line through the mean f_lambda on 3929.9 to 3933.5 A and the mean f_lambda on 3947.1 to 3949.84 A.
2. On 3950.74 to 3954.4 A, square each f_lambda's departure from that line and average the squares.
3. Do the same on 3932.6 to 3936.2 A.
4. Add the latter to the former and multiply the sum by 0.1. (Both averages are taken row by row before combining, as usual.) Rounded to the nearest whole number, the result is 18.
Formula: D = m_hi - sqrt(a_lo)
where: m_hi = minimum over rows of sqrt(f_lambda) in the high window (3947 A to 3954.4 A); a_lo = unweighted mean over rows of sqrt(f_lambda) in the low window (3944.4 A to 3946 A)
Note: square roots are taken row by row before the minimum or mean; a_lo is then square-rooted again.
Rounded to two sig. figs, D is 3.4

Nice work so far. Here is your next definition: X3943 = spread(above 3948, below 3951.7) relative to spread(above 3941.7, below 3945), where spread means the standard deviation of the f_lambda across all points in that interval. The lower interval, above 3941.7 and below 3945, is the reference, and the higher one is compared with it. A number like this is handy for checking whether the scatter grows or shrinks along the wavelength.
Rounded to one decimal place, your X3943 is 1.6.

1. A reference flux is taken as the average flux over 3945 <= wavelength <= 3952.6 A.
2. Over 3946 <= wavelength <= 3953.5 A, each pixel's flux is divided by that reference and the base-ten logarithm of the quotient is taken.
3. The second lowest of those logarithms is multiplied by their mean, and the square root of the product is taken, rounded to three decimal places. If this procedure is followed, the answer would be 0.016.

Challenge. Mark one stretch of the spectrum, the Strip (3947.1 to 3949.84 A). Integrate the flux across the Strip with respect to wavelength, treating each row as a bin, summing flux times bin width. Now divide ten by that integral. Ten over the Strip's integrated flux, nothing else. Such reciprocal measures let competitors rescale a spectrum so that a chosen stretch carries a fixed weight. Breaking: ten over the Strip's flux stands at 0.072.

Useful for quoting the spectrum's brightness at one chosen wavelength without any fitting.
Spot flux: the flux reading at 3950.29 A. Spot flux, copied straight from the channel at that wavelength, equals 50.12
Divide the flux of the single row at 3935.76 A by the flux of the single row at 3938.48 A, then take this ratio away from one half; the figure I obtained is -0.3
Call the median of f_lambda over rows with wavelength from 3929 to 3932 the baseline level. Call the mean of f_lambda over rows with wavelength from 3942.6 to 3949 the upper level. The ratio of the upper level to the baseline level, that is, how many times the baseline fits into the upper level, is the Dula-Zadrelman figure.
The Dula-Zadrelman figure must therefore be 0.94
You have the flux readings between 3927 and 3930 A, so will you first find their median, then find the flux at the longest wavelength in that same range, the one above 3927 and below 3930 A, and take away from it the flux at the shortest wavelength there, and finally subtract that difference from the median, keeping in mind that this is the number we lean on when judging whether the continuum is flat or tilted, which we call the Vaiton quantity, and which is 59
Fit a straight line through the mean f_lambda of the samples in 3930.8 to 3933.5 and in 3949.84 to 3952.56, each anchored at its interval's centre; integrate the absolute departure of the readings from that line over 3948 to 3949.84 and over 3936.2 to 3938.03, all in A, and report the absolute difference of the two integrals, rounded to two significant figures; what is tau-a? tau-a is 5.1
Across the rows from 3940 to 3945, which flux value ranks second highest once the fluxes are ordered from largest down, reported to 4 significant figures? 54.96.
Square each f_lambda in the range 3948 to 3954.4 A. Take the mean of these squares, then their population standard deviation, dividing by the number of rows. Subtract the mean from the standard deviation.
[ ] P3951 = -1595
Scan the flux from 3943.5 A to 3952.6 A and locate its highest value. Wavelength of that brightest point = 3943.93 A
